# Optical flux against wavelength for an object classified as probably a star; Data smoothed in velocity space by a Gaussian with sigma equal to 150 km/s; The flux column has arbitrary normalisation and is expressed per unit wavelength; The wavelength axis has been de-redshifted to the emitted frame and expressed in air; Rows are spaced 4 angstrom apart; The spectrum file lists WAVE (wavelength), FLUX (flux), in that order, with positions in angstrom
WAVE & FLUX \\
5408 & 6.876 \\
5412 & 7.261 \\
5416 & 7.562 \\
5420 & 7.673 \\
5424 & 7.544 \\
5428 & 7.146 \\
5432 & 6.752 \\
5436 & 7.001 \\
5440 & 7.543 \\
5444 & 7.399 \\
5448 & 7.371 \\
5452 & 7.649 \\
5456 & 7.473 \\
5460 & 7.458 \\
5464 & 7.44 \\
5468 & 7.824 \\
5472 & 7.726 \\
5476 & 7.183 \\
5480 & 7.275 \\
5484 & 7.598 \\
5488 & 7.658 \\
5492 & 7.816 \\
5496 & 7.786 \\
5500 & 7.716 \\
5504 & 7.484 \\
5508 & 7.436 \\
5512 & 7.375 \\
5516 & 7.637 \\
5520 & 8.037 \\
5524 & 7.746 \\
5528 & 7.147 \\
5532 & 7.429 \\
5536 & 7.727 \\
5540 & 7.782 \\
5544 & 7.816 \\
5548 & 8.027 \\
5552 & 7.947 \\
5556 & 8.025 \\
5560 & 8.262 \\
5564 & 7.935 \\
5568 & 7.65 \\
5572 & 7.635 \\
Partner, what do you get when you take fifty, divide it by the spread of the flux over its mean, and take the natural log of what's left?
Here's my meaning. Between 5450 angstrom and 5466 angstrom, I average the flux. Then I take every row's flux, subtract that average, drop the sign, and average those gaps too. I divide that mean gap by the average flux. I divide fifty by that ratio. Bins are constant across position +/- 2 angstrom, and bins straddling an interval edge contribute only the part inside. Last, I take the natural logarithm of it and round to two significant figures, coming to 8.6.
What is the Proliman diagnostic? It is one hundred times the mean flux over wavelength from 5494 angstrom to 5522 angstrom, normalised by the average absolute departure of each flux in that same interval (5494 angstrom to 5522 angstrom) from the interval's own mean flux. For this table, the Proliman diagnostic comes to 4292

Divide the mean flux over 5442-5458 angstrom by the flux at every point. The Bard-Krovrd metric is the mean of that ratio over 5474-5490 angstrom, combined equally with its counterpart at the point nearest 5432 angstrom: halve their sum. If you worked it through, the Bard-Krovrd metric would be 1.06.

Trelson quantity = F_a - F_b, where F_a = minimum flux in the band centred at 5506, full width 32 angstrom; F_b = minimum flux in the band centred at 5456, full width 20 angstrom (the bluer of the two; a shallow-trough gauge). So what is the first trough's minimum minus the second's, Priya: 0.00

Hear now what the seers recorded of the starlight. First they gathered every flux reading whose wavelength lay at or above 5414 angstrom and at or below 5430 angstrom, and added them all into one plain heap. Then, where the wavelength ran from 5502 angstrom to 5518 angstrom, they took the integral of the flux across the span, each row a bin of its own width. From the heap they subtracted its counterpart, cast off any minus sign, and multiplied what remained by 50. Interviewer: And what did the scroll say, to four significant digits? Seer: 4490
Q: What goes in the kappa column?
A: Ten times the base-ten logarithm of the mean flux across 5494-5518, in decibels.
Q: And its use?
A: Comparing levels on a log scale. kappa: 8.79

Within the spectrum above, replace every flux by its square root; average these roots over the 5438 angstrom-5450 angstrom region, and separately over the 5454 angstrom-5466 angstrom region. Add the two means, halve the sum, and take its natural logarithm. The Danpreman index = 1.00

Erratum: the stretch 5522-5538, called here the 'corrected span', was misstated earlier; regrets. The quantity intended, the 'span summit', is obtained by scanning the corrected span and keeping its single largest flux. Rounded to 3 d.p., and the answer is 7.746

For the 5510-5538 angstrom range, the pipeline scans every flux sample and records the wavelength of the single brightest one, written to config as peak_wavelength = 5520 angstrom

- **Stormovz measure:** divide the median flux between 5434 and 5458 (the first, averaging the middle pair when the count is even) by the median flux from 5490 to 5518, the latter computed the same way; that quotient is 0.97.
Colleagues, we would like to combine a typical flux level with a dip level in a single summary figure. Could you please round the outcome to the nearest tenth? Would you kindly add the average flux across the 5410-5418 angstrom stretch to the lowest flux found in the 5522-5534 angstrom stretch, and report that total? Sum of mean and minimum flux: 14.6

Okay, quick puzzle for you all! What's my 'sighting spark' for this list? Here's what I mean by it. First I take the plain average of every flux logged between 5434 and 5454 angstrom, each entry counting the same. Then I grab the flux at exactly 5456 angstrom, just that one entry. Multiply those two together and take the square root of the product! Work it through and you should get 7.43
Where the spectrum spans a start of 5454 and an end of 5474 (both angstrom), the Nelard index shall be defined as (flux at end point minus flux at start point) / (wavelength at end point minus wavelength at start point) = 0.016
